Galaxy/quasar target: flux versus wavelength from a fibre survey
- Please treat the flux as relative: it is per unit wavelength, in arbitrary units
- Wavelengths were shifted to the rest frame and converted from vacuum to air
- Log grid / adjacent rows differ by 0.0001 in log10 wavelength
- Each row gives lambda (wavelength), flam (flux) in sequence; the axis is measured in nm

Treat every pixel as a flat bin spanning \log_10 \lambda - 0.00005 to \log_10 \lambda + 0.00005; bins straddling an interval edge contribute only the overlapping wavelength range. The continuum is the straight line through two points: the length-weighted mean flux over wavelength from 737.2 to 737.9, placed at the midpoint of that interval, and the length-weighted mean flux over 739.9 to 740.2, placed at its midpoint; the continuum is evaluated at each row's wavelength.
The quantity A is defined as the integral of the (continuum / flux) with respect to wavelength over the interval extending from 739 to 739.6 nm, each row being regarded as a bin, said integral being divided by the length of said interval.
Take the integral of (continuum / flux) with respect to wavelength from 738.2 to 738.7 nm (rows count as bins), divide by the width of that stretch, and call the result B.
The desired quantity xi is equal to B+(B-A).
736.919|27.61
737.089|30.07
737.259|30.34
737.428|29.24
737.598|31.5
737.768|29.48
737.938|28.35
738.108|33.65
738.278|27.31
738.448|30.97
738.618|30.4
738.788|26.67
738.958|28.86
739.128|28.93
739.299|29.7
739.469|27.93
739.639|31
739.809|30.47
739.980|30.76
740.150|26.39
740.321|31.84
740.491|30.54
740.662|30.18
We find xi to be 1.00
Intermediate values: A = 1.01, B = 1.00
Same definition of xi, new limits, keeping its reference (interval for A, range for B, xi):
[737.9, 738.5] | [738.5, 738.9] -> 1.07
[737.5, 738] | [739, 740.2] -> 0.98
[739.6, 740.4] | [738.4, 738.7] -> 0.96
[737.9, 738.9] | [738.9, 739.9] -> 0.97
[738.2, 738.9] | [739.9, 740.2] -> 0.99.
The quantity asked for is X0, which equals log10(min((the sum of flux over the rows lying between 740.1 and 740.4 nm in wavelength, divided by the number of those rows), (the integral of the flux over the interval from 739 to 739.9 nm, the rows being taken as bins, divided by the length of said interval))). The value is 1.46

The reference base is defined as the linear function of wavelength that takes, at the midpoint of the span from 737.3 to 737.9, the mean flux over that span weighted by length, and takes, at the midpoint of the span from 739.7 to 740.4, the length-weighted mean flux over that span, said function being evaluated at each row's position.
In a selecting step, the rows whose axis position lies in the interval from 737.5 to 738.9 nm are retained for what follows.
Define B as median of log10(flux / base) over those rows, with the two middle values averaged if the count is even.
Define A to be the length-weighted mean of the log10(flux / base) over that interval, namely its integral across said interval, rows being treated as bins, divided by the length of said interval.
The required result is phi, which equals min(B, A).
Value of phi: -0.0038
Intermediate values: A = -0.004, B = 0.000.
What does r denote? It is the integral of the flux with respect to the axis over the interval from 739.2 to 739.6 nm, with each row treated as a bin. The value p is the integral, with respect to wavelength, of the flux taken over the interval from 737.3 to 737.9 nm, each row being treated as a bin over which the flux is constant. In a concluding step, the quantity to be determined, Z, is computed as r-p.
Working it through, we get -6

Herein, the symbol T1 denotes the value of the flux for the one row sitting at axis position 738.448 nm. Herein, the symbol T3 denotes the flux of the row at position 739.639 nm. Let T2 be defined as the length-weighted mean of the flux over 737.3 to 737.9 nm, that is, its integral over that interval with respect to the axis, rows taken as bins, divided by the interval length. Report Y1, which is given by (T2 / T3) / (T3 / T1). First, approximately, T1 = 30.97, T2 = 30.0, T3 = 31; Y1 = 0.97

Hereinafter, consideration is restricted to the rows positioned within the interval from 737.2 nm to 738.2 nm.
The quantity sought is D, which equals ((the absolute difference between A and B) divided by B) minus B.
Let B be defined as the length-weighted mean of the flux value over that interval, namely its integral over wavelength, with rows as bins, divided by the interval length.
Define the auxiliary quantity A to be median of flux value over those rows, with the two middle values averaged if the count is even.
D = -30.4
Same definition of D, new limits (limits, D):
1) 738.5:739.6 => -28.9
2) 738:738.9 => -29.7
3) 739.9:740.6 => -29.9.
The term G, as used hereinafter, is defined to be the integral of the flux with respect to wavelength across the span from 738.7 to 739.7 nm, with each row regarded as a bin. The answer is 28.8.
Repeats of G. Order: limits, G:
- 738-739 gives 29.7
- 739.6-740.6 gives 30.1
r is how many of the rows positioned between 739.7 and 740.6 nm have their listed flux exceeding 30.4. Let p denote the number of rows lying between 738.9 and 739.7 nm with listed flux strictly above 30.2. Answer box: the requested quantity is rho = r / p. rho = 4.00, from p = 1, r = 4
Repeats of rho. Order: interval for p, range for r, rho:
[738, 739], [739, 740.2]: 1.00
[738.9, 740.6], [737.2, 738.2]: 0.40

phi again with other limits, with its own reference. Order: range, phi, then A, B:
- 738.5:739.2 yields -0.0168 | -0.017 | -0.015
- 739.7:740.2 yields -0.0065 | -0.007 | 0.009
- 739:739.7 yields -0.0090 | -0.009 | -0.009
